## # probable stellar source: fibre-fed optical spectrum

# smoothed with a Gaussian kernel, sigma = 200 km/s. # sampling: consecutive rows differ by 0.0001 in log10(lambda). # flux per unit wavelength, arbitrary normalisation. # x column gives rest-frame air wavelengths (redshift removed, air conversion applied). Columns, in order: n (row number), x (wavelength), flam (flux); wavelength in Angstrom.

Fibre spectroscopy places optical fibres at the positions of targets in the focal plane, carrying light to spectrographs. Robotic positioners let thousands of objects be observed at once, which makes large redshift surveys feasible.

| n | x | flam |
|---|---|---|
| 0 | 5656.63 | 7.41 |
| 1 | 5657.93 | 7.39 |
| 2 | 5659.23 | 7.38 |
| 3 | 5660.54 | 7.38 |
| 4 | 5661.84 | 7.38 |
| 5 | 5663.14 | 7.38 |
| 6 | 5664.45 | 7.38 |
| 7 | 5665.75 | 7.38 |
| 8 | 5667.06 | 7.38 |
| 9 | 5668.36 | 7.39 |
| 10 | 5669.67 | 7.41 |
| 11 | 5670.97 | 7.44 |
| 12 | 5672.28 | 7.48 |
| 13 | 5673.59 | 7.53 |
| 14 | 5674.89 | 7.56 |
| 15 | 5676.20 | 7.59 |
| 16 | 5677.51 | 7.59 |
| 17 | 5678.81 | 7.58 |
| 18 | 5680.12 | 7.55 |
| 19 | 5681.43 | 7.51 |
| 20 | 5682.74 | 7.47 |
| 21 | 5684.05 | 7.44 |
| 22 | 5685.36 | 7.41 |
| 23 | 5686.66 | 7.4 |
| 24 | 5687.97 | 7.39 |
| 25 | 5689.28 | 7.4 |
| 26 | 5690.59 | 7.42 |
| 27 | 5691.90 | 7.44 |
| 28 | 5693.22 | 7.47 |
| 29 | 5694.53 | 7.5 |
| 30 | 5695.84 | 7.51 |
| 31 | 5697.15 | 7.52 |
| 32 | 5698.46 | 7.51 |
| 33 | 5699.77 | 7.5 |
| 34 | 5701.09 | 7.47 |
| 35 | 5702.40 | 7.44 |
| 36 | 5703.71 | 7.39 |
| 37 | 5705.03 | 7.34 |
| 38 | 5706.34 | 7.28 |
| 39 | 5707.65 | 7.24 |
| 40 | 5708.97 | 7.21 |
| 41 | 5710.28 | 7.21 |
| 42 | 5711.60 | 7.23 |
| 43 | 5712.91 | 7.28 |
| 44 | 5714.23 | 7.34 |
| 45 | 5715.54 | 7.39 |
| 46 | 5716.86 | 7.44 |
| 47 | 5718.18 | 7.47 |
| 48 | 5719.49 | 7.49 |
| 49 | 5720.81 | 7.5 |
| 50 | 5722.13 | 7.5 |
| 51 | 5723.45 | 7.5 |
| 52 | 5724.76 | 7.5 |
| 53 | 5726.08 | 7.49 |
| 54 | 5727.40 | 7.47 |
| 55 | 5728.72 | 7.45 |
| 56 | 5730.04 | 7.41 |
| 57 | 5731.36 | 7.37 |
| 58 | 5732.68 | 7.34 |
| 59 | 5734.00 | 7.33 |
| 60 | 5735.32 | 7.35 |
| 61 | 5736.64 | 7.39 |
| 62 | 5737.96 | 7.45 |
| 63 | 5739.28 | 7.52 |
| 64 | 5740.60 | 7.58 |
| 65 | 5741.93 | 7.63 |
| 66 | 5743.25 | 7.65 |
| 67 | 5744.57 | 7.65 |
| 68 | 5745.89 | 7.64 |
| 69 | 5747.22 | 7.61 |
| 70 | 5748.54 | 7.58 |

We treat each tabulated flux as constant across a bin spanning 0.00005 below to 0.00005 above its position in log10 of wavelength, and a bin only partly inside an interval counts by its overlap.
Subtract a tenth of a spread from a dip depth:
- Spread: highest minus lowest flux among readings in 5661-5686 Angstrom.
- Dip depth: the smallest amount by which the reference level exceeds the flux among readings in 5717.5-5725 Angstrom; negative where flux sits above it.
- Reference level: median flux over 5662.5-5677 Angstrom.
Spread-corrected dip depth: -0.111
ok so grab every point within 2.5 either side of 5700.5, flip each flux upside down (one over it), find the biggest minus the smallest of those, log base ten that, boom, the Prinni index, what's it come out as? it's -2.90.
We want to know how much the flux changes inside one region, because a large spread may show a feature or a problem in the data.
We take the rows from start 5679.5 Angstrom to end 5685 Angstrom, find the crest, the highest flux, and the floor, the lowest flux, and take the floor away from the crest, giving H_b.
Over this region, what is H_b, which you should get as 0.11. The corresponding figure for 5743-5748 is 0.04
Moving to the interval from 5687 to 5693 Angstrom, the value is 0.05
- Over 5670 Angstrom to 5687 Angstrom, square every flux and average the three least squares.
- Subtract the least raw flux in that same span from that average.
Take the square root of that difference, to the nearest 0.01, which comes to 6.90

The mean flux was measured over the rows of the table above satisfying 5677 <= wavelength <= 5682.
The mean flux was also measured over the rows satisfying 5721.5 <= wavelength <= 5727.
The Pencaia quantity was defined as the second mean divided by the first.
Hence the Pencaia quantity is 0.99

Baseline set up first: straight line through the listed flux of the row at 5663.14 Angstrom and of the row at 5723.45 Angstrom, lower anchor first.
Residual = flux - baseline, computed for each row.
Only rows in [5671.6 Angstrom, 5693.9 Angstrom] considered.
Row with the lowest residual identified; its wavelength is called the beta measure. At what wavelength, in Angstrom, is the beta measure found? 5687.97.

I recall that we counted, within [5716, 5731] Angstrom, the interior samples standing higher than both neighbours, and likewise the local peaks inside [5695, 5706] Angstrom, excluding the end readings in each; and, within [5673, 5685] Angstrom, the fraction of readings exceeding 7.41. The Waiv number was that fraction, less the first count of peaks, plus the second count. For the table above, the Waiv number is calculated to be 2.0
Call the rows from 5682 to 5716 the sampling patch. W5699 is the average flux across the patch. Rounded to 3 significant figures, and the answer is 7.39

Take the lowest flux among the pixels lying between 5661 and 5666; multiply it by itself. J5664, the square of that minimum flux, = 54.5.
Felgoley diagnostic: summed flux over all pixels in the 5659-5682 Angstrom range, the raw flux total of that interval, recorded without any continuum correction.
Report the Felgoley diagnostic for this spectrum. 134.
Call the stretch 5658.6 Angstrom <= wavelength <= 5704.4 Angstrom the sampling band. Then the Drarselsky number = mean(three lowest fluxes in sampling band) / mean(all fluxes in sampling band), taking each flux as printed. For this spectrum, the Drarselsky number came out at 0.990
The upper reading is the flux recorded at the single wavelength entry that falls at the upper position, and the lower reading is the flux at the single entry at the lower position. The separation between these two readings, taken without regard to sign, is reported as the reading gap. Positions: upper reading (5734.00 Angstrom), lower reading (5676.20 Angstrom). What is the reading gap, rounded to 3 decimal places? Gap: 0.260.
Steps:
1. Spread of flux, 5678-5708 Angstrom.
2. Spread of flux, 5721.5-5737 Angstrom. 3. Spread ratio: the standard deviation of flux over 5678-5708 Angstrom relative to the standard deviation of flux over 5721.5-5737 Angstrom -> 1.2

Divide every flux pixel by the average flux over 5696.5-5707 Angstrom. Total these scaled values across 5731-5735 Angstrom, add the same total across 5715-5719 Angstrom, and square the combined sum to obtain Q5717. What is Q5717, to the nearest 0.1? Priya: 35.6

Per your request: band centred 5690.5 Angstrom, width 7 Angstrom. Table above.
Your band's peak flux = 7.47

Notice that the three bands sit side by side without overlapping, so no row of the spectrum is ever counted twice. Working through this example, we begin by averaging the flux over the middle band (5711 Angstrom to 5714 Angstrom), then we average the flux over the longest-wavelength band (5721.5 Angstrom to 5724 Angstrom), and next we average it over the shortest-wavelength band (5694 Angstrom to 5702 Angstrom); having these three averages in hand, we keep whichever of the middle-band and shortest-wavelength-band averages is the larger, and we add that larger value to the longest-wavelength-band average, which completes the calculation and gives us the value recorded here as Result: 15.0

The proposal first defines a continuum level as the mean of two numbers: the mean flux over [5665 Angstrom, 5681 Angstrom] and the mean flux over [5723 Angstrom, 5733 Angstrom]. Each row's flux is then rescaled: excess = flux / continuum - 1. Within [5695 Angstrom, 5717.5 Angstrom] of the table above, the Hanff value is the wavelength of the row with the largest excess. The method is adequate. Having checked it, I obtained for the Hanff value 5697.15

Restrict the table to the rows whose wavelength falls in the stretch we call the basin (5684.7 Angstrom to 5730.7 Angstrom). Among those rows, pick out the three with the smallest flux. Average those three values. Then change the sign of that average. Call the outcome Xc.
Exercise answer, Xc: -7.22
